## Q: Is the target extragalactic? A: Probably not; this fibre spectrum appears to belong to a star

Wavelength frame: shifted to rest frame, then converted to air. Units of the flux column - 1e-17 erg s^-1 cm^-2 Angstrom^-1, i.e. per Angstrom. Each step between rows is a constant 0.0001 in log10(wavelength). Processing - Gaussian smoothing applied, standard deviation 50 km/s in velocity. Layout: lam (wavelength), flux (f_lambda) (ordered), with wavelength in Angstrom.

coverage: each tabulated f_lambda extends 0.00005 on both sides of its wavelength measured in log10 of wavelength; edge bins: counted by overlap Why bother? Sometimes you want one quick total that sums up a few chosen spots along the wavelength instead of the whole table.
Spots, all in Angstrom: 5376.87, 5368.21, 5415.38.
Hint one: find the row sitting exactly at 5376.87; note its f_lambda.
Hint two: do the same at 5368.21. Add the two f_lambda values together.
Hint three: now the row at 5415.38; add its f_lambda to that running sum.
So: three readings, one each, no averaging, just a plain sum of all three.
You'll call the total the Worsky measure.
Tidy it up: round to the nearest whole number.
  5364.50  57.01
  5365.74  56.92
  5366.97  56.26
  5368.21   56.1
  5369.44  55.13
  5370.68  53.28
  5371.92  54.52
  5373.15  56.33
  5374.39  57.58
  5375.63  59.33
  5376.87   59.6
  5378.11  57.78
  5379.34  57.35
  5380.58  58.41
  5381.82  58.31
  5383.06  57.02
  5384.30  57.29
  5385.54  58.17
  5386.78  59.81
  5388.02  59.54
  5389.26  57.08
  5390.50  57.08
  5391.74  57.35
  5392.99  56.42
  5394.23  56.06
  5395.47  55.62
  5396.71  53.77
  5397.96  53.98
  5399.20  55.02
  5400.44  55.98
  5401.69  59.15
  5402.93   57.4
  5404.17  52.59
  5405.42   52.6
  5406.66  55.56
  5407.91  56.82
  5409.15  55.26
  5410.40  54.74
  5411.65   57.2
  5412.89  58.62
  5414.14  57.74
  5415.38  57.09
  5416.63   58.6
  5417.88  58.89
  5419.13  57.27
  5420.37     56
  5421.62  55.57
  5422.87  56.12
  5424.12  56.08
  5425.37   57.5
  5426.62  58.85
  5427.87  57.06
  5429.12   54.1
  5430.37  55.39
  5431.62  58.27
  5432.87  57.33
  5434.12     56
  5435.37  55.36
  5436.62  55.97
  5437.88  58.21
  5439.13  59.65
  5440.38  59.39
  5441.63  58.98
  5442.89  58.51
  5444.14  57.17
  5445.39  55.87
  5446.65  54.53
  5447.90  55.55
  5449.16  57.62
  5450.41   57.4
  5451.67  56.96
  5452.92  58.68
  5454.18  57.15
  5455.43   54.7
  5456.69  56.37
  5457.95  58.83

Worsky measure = 173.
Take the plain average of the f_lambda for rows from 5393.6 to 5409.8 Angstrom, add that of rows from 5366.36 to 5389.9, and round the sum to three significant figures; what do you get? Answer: 113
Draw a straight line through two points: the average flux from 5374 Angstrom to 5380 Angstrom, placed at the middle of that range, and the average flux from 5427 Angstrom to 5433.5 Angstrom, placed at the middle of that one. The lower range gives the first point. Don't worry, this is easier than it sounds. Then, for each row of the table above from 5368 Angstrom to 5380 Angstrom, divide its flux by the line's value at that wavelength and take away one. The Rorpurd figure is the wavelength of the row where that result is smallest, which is 5370.68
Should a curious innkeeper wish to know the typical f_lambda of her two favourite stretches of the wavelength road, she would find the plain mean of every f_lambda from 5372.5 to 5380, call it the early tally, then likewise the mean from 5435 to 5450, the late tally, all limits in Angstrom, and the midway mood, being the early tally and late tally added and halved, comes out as 57.6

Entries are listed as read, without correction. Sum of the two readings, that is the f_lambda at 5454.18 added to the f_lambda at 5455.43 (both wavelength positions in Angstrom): 112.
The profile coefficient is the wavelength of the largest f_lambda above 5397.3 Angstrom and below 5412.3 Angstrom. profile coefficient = 5401.69 Angstrom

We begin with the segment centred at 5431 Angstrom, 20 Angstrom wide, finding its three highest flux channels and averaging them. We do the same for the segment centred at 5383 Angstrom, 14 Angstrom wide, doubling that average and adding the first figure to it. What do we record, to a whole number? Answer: 179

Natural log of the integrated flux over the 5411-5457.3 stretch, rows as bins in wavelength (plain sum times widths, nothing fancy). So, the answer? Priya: 7.9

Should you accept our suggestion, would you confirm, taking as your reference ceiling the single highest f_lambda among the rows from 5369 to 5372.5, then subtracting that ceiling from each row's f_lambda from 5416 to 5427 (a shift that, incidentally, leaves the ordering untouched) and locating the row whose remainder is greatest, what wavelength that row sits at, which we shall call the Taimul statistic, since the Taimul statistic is 5417.88 Angstrom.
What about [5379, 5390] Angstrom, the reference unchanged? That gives 5386.78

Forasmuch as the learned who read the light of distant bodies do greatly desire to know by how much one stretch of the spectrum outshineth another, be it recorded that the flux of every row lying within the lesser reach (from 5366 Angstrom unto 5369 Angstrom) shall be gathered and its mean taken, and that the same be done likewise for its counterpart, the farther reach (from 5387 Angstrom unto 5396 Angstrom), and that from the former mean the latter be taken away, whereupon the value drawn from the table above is -0.8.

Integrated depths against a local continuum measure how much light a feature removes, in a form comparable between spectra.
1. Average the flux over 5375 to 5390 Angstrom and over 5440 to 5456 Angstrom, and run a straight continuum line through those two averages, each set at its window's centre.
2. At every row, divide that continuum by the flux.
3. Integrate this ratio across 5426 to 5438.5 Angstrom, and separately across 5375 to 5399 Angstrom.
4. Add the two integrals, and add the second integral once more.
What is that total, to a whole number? 61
